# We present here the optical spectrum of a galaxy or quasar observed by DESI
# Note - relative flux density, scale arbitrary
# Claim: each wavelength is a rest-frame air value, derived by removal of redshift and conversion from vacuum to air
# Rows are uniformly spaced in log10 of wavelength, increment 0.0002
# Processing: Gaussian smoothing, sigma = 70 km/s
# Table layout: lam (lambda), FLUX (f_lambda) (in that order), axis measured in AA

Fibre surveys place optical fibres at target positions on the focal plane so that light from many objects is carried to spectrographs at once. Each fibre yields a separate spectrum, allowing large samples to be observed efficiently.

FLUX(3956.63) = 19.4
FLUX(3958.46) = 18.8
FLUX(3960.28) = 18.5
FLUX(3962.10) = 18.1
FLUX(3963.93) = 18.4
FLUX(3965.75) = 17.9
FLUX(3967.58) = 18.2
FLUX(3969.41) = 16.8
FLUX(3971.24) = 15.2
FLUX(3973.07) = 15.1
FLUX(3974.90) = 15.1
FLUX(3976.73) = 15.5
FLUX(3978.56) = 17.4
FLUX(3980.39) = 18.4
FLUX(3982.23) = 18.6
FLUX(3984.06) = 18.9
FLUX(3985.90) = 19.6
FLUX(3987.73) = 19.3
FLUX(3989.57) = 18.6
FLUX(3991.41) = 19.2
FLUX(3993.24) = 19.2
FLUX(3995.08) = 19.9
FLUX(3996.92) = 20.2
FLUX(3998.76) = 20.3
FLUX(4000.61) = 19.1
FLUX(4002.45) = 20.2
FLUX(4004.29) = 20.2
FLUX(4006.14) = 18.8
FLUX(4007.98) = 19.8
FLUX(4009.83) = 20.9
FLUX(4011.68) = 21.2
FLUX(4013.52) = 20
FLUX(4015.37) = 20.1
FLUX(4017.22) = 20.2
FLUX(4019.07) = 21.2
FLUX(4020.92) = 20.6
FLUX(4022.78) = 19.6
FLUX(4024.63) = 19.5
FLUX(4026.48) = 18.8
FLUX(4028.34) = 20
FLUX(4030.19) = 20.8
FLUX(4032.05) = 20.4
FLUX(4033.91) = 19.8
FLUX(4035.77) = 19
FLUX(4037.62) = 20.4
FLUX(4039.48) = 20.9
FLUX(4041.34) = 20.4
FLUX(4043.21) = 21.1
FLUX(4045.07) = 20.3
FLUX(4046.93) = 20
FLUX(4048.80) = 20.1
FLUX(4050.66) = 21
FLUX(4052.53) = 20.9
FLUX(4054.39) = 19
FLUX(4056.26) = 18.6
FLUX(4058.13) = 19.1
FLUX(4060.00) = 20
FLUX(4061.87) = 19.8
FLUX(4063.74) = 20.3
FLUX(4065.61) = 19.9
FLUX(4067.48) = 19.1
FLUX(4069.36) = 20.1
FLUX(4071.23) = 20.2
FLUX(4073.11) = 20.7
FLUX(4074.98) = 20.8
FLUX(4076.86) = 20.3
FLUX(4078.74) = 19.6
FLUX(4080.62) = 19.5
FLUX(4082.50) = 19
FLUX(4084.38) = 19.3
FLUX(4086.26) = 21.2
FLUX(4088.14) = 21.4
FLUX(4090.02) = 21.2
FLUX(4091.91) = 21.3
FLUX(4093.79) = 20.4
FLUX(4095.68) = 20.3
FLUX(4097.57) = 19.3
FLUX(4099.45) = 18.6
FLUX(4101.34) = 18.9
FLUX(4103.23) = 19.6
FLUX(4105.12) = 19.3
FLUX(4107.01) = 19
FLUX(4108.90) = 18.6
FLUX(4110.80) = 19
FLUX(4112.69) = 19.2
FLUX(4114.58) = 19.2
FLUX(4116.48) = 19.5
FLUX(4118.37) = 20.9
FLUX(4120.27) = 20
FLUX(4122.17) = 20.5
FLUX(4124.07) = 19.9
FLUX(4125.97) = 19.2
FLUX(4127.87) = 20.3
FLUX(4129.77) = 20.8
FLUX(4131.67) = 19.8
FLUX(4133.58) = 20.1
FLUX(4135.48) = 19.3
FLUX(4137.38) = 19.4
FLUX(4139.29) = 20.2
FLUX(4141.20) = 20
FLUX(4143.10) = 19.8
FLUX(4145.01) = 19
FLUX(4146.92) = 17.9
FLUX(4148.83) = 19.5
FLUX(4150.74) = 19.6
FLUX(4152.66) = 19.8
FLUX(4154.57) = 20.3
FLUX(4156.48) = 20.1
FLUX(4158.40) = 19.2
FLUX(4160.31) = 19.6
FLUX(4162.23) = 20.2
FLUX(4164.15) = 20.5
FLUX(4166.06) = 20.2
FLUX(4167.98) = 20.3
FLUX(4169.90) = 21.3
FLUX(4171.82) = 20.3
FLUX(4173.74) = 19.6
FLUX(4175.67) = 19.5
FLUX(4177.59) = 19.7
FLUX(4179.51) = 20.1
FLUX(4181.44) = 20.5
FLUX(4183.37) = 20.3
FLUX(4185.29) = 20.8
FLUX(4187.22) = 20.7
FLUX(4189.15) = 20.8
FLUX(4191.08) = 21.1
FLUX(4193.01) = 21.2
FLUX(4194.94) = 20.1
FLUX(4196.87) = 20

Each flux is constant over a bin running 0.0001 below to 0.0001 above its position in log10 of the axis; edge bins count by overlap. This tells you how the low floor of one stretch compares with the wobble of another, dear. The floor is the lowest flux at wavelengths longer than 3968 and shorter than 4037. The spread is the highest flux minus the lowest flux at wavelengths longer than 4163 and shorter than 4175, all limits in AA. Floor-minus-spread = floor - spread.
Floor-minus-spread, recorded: 13.4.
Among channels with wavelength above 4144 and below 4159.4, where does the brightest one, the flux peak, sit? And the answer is 4154.57 AA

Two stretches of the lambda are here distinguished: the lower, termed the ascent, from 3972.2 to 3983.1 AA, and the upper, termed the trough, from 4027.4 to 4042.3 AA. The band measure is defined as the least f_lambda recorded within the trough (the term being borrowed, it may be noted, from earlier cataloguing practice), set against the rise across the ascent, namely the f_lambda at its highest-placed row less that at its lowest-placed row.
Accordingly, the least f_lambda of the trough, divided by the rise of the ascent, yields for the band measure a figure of 5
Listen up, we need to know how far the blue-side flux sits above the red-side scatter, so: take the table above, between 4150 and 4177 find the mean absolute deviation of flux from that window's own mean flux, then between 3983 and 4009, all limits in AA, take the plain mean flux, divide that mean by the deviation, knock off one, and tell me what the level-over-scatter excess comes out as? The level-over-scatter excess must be 46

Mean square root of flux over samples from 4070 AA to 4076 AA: 4.53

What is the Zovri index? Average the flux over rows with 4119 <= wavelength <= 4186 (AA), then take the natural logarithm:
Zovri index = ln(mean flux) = 2.992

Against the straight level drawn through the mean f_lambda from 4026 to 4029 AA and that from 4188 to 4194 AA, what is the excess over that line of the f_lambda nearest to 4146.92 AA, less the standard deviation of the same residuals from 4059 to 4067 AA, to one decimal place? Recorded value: -2.9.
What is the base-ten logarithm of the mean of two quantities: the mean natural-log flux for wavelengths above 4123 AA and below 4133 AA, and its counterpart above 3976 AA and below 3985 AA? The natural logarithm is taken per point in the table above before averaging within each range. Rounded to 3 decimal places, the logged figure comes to 0.468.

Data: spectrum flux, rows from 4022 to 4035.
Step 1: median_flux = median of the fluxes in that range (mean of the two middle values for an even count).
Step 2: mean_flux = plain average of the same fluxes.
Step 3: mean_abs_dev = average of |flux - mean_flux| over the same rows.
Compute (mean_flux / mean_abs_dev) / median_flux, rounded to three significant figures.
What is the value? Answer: 2.10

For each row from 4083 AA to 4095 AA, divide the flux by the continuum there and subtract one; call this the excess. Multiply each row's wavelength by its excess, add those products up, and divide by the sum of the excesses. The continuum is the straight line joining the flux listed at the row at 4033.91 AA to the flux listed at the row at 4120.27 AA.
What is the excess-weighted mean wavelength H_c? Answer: 4090.1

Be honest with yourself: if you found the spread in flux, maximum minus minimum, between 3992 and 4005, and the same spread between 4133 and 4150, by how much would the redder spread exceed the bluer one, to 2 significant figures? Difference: 1.1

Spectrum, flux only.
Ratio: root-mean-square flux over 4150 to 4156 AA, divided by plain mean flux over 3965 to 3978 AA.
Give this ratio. 1.22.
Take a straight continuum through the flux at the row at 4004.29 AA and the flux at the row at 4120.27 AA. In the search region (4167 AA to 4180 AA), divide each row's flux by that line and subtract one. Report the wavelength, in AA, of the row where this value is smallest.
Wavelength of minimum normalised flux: 4175.67 AA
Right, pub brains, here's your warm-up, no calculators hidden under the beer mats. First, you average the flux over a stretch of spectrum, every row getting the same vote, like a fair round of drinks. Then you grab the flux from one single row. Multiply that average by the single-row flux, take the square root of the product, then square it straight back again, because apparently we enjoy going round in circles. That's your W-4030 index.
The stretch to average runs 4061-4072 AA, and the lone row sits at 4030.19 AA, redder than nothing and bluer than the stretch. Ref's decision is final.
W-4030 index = 414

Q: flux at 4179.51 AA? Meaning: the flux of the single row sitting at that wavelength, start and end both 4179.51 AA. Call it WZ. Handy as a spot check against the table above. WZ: 20.1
